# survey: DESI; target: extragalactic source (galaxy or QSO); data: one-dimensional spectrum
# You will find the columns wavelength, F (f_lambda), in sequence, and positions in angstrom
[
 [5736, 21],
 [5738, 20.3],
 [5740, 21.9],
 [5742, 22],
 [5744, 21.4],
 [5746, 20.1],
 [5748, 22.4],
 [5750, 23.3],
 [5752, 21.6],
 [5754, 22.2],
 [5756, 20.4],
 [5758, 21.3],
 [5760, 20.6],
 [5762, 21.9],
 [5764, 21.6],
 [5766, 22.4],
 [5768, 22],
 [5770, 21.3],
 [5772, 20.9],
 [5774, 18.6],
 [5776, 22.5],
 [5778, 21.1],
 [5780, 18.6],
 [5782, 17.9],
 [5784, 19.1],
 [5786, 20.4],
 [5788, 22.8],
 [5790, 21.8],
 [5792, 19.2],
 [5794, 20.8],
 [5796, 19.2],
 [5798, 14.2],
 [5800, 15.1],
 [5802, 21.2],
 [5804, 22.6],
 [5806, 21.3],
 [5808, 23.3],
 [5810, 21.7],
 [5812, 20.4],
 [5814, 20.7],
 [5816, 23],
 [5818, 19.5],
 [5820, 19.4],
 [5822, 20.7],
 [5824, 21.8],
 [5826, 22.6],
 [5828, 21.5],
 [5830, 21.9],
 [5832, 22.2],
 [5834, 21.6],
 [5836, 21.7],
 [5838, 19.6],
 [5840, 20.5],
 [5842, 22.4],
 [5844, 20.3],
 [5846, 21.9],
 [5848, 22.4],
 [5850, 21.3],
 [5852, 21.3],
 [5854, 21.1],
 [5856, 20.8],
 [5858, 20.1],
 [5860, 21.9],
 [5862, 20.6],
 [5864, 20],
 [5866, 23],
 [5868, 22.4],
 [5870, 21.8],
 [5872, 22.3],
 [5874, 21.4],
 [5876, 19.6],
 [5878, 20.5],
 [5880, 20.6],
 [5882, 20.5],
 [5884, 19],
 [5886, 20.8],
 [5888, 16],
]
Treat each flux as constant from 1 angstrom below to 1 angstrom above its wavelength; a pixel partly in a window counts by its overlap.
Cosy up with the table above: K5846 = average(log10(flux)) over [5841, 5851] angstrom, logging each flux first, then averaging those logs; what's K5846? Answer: 1.335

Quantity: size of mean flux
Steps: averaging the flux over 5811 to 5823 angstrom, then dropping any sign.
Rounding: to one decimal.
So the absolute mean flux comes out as 20.6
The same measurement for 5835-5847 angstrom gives 21.1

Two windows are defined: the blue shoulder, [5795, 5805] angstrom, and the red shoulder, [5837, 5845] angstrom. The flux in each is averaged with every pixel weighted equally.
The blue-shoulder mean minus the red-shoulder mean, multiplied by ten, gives -22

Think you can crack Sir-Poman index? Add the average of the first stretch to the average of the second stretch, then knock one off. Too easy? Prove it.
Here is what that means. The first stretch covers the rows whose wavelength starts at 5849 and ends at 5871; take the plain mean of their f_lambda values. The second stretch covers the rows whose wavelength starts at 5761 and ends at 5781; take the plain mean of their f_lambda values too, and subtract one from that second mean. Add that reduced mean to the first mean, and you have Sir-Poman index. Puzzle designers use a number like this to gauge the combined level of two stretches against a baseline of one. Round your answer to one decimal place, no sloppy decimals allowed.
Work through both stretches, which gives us 41.4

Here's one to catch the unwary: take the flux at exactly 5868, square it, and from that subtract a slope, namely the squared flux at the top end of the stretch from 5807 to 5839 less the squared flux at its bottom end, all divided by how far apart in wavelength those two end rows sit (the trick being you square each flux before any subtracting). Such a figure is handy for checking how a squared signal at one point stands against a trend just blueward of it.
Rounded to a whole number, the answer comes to 507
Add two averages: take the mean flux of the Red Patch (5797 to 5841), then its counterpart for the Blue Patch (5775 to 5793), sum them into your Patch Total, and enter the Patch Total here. 41.1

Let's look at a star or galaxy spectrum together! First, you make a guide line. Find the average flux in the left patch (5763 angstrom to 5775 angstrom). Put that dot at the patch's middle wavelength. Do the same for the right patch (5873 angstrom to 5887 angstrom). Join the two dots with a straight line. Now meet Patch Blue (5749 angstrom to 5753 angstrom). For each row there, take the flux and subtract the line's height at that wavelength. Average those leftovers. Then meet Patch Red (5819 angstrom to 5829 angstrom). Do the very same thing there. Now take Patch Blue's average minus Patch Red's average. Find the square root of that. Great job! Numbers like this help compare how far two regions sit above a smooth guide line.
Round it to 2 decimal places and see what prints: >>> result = 0.85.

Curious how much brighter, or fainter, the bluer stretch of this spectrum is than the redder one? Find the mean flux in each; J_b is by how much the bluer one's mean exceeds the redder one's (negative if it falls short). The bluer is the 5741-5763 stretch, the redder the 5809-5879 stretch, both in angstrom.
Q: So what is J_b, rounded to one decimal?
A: 0.3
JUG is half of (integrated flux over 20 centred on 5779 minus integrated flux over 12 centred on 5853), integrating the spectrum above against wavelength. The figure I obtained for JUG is 76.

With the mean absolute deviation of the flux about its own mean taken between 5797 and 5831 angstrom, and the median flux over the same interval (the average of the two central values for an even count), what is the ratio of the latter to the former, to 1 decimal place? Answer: 12.4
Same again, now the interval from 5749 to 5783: 19.2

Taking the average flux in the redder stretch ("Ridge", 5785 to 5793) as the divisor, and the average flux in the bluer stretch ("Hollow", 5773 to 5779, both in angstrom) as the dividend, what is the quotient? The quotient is 0.98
